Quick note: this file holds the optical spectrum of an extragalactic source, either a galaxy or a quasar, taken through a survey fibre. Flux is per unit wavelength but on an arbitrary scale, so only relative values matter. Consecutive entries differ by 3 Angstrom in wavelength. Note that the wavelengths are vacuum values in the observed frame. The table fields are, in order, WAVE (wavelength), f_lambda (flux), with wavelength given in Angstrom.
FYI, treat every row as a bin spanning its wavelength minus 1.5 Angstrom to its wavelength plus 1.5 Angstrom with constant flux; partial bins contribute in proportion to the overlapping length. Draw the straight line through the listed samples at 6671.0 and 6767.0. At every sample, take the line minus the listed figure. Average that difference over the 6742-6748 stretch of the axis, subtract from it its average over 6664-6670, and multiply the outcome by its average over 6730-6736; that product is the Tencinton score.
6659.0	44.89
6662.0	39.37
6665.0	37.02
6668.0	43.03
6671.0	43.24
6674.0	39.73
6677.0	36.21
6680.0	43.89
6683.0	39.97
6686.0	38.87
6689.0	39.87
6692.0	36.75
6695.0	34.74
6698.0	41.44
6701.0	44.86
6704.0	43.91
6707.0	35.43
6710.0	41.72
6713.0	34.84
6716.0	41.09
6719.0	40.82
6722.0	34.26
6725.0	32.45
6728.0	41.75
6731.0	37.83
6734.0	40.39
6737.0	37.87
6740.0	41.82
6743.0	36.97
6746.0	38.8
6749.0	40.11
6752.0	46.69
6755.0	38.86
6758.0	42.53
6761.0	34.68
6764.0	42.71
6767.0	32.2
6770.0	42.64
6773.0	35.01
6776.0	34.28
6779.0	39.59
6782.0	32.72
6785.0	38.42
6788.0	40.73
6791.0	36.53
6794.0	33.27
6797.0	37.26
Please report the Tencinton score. 20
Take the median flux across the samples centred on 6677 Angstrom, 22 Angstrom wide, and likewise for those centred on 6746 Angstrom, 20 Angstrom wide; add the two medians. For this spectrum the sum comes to 78.8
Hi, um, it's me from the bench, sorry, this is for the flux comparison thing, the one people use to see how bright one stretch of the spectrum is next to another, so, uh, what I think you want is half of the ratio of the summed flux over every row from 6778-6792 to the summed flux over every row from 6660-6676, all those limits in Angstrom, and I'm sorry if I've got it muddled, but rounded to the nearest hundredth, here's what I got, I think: 0.46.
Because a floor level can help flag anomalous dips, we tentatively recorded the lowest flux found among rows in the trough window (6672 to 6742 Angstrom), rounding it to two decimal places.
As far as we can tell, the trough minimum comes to 32.45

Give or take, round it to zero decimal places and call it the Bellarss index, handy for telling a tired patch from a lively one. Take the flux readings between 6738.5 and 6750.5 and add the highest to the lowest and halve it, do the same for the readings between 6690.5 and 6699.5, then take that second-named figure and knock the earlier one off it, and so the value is -1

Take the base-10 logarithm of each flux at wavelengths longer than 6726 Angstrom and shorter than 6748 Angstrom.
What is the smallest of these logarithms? 1.568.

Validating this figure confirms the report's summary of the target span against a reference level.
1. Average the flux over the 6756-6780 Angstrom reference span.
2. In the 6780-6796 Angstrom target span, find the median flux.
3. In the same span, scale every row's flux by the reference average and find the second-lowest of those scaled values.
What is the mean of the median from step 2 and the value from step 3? 18.7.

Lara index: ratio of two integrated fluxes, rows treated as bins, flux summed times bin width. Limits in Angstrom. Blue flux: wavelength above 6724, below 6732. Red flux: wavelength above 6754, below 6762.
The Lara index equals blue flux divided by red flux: 1.0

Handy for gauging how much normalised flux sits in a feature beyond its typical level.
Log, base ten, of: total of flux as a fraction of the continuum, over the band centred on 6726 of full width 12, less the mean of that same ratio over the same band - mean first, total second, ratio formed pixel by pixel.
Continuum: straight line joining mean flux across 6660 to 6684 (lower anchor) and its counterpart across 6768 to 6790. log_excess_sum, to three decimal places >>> 0.450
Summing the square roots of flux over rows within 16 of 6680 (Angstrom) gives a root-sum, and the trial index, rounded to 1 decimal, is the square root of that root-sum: 8.3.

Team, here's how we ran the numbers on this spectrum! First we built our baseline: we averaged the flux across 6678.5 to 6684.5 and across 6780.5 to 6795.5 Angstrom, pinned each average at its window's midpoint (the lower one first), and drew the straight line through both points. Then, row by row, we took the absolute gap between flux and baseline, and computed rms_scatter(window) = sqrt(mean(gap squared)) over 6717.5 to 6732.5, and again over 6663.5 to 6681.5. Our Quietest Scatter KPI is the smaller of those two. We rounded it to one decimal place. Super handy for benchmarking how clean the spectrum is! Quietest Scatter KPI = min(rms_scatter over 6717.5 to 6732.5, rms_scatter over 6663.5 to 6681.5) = 3.6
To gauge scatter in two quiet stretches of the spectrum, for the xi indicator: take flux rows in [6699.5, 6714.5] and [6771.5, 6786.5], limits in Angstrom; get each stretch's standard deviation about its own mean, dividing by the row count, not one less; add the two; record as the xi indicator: 6.8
